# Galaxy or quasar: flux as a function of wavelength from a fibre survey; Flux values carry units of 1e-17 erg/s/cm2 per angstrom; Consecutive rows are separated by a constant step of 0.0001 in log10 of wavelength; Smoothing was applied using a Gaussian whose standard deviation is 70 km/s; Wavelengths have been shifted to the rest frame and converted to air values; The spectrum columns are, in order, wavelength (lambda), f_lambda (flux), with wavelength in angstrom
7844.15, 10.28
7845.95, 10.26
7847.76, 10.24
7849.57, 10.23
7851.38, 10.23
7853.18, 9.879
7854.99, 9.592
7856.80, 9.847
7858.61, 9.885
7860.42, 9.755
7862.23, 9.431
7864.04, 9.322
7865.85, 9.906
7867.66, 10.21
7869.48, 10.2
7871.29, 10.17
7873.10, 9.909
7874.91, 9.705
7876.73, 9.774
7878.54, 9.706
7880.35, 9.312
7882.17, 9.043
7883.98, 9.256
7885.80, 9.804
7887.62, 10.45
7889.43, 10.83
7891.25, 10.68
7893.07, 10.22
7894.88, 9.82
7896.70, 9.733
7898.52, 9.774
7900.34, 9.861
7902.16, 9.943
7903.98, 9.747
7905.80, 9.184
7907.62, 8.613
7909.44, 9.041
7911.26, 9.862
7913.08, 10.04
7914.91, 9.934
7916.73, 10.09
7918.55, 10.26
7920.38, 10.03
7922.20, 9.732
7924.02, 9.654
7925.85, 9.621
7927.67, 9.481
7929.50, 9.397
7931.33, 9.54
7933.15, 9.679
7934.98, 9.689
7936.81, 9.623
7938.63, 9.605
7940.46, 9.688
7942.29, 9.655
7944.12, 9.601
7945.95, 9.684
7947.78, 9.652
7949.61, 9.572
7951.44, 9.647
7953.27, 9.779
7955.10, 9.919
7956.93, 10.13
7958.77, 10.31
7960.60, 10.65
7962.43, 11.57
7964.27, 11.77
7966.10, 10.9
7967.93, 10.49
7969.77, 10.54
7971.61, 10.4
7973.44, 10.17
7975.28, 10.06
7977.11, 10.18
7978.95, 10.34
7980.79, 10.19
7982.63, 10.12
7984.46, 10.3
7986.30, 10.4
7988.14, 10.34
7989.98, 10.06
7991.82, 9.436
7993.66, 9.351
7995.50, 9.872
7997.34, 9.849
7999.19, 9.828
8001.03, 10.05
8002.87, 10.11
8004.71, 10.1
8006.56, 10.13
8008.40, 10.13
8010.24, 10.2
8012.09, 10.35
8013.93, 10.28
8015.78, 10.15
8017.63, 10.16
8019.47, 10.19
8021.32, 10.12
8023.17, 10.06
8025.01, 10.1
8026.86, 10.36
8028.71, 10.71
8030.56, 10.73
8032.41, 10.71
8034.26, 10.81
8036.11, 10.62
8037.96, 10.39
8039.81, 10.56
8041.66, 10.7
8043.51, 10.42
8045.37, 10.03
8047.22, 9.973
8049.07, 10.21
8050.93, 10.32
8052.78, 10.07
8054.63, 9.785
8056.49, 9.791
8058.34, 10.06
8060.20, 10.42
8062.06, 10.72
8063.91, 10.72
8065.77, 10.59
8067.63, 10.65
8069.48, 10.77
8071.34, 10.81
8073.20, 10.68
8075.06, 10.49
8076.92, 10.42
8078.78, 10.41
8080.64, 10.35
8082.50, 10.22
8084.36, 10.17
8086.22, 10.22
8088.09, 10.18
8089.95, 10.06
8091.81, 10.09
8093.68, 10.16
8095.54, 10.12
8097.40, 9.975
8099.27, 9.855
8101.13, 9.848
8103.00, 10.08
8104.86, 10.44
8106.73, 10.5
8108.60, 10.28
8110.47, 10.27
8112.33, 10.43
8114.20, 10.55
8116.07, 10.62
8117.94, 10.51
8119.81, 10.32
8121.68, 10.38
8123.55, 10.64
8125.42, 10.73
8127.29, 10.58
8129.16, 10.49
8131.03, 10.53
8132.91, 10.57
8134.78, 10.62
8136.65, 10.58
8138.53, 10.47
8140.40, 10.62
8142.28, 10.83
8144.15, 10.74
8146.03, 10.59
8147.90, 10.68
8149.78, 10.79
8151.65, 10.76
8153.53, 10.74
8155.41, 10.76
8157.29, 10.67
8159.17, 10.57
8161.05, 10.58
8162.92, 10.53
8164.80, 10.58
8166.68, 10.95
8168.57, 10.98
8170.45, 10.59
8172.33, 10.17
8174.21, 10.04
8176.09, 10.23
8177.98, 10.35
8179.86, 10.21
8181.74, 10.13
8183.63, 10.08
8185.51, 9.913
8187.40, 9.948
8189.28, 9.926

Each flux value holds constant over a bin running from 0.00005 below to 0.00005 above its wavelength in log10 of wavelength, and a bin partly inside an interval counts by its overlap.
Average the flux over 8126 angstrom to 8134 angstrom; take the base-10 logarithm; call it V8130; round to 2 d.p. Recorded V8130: 1.02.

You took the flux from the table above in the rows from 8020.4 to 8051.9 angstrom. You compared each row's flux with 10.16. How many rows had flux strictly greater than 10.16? 12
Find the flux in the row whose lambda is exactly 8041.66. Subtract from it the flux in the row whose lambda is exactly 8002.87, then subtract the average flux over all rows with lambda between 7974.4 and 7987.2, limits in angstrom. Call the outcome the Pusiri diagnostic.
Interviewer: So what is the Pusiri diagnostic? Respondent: -9.6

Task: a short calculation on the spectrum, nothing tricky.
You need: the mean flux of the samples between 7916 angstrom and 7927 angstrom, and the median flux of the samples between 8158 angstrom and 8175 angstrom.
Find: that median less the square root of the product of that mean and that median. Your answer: 0.35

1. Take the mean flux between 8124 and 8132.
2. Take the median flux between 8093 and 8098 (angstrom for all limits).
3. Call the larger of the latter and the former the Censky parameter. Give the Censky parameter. 10.6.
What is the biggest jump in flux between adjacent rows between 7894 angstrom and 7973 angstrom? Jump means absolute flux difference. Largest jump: 0.9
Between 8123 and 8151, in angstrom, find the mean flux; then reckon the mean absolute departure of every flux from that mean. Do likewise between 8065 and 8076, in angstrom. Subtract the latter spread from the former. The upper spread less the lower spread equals 0.00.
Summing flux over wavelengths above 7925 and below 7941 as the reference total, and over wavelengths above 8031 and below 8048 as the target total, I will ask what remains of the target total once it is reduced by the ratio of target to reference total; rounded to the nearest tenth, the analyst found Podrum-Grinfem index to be 93.1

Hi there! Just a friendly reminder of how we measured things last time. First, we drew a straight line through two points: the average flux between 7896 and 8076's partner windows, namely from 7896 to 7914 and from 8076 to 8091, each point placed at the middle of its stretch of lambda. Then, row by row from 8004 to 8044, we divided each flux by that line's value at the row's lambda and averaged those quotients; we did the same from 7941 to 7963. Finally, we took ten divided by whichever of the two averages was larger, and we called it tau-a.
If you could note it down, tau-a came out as 9.68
